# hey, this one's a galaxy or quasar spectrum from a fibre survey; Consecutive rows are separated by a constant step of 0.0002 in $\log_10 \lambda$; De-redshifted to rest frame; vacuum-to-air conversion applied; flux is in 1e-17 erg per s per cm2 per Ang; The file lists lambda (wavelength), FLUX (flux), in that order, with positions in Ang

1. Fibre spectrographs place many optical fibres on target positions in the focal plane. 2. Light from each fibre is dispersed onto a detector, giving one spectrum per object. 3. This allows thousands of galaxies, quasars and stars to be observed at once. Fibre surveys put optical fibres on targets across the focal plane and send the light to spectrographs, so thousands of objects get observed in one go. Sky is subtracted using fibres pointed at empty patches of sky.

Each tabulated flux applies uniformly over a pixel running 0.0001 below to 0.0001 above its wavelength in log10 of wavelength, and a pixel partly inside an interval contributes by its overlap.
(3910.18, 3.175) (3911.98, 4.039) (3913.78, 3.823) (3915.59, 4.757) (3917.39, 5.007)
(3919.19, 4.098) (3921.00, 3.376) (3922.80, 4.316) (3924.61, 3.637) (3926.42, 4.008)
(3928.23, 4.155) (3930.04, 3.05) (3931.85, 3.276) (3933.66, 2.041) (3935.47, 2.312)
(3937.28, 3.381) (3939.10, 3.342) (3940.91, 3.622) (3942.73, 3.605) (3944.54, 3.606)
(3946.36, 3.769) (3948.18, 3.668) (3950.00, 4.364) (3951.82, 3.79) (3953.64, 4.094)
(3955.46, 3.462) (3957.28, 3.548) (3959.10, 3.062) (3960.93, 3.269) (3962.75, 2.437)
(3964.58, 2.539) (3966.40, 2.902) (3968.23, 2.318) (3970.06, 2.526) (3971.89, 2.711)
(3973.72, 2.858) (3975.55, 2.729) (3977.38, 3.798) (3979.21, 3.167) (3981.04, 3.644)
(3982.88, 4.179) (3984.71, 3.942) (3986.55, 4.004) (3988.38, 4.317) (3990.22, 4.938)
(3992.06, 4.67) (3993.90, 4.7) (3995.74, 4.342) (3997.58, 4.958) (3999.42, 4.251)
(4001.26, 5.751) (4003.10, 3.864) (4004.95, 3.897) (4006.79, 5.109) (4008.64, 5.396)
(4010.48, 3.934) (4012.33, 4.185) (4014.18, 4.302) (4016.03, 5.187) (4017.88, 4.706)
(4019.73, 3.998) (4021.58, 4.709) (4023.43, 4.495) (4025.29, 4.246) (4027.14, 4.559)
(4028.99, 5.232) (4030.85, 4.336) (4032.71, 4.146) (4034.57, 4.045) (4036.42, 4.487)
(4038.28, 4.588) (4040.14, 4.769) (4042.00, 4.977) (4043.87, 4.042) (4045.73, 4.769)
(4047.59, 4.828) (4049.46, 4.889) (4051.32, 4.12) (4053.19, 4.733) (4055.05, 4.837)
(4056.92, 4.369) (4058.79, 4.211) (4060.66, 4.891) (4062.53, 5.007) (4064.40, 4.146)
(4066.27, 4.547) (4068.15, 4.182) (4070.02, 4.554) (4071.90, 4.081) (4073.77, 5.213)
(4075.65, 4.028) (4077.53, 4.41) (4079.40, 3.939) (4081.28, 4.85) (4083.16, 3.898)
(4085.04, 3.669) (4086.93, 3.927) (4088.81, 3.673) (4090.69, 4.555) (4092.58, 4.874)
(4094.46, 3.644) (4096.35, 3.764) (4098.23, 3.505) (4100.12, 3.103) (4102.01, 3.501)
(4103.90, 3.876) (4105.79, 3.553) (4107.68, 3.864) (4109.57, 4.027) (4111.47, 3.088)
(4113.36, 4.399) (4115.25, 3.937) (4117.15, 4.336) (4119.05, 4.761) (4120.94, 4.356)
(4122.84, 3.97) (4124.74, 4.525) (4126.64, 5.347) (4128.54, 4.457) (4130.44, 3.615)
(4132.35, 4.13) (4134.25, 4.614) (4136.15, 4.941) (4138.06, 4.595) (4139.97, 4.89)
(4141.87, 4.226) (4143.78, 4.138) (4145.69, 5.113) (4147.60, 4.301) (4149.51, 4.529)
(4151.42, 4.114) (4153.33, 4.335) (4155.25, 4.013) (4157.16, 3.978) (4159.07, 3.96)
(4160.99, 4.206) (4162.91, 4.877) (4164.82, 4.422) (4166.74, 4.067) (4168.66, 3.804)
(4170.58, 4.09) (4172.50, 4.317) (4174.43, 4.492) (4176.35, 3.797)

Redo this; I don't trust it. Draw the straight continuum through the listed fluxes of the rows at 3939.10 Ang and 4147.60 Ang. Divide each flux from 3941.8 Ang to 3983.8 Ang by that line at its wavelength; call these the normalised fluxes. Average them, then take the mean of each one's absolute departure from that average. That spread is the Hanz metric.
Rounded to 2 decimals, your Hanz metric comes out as 0.15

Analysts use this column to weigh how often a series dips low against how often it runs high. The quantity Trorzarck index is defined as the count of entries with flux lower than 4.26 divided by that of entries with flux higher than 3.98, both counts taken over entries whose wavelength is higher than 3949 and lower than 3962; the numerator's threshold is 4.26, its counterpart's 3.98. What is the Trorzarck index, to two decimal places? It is 3.00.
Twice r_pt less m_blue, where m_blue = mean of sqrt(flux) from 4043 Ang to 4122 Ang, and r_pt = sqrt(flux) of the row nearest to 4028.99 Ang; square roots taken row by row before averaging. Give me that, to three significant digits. 2.53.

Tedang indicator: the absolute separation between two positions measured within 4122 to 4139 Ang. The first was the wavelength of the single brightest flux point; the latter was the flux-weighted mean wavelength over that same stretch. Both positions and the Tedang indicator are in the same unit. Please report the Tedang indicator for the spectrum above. 3.9 Ang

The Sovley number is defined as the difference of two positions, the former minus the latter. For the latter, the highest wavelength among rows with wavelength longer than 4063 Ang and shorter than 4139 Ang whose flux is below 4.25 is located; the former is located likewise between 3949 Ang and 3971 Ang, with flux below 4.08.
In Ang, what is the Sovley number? -162.3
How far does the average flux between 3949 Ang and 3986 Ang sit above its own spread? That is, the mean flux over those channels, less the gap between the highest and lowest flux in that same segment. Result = 1.2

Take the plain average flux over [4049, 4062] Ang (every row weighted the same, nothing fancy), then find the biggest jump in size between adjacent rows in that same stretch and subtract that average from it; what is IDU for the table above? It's -3.81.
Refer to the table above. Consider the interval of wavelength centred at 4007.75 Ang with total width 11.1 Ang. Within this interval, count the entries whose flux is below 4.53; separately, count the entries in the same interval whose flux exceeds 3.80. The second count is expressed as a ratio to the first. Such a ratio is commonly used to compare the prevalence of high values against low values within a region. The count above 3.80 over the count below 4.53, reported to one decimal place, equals 1.5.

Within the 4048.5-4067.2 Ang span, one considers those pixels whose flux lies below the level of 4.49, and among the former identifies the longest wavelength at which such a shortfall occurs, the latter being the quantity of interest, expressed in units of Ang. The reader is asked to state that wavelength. 4064.40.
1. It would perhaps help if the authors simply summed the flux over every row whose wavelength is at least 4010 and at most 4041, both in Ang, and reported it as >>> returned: 75.9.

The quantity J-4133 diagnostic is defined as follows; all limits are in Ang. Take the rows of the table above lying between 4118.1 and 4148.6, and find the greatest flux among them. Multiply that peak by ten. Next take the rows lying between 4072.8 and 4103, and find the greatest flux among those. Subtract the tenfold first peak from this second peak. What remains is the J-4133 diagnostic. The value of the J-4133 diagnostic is -48.3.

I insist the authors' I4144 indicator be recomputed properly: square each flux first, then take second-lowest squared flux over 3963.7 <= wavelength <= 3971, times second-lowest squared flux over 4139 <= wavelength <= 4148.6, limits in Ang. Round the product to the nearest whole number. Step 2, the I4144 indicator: 114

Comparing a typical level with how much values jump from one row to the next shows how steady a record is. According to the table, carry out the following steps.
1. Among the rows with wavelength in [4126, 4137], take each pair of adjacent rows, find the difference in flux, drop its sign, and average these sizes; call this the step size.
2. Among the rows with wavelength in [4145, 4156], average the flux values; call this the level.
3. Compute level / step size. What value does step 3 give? 7.2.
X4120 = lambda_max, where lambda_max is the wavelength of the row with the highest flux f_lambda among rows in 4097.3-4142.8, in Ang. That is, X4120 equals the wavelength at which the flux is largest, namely 4126.64 Ang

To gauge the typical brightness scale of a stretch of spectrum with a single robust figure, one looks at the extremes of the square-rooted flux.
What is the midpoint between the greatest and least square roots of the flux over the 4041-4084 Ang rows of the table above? 2.13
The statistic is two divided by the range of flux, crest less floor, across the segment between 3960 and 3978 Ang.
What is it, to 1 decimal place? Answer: 1.4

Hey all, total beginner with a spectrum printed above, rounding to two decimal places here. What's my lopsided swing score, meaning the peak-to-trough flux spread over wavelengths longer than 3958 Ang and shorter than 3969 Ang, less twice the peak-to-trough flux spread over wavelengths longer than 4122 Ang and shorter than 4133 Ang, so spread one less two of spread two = -2.51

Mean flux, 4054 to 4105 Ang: 4.19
